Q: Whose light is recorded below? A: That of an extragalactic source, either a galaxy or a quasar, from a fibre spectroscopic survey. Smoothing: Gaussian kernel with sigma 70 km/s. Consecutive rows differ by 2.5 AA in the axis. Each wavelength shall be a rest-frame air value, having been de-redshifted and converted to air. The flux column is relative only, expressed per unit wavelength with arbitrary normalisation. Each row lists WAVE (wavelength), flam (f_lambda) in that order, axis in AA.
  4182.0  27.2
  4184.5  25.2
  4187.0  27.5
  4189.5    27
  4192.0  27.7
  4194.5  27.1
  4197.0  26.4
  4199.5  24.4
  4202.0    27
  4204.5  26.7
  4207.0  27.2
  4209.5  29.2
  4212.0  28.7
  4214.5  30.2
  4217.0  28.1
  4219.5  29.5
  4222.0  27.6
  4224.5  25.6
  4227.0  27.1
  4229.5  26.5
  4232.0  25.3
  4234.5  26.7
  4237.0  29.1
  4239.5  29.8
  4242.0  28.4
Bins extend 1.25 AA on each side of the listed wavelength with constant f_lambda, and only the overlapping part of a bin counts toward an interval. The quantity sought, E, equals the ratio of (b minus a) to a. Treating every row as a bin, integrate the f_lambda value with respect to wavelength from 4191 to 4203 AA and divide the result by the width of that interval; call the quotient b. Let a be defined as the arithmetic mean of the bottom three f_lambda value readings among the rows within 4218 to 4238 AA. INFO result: 0.027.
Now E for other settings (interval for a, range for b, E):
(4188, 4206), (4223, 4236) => 0.019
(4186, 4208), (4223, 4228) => 0.021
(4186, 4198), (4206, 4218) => 0.070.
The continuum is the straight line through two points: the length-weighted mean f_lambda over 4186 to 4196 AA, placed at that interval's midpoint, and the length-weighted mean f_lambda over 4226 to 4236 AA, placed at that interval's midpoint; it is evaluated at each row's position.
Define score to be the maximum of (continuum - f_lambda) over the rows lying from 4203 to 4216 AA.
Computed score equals 0.31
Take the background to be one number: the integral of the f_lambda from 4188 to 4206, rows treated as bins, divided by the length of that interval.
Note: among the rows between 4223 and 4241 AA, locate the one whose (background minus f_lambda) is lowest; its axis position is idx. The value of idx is 4239.5 AA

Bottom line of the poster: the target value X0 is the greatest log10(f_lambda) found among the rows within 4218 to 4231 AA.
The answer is 1.47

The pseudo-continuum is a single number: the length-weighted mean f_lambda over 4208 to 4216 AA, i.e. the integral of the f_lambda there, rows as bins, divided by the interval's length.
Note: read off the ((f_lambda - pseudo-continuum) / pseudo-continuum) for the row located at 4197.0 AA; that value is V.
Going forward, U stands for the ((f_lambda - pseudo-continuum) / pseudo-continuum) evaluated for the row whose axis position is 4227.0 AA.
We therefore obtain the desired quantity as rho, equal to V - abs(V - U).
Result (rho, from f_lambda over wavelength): -0.122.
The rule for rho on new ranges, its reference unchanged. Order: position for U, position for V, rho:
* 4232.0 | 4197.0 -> -0.135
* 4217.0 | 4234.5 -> -0.135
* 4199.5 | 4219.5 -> -0.166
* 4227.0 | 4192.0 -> -0.074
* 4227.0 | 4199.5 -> -0.258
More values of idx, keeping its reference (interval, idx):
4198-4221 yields 4214.5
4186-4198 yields 4192.0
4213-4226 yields 4214.5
